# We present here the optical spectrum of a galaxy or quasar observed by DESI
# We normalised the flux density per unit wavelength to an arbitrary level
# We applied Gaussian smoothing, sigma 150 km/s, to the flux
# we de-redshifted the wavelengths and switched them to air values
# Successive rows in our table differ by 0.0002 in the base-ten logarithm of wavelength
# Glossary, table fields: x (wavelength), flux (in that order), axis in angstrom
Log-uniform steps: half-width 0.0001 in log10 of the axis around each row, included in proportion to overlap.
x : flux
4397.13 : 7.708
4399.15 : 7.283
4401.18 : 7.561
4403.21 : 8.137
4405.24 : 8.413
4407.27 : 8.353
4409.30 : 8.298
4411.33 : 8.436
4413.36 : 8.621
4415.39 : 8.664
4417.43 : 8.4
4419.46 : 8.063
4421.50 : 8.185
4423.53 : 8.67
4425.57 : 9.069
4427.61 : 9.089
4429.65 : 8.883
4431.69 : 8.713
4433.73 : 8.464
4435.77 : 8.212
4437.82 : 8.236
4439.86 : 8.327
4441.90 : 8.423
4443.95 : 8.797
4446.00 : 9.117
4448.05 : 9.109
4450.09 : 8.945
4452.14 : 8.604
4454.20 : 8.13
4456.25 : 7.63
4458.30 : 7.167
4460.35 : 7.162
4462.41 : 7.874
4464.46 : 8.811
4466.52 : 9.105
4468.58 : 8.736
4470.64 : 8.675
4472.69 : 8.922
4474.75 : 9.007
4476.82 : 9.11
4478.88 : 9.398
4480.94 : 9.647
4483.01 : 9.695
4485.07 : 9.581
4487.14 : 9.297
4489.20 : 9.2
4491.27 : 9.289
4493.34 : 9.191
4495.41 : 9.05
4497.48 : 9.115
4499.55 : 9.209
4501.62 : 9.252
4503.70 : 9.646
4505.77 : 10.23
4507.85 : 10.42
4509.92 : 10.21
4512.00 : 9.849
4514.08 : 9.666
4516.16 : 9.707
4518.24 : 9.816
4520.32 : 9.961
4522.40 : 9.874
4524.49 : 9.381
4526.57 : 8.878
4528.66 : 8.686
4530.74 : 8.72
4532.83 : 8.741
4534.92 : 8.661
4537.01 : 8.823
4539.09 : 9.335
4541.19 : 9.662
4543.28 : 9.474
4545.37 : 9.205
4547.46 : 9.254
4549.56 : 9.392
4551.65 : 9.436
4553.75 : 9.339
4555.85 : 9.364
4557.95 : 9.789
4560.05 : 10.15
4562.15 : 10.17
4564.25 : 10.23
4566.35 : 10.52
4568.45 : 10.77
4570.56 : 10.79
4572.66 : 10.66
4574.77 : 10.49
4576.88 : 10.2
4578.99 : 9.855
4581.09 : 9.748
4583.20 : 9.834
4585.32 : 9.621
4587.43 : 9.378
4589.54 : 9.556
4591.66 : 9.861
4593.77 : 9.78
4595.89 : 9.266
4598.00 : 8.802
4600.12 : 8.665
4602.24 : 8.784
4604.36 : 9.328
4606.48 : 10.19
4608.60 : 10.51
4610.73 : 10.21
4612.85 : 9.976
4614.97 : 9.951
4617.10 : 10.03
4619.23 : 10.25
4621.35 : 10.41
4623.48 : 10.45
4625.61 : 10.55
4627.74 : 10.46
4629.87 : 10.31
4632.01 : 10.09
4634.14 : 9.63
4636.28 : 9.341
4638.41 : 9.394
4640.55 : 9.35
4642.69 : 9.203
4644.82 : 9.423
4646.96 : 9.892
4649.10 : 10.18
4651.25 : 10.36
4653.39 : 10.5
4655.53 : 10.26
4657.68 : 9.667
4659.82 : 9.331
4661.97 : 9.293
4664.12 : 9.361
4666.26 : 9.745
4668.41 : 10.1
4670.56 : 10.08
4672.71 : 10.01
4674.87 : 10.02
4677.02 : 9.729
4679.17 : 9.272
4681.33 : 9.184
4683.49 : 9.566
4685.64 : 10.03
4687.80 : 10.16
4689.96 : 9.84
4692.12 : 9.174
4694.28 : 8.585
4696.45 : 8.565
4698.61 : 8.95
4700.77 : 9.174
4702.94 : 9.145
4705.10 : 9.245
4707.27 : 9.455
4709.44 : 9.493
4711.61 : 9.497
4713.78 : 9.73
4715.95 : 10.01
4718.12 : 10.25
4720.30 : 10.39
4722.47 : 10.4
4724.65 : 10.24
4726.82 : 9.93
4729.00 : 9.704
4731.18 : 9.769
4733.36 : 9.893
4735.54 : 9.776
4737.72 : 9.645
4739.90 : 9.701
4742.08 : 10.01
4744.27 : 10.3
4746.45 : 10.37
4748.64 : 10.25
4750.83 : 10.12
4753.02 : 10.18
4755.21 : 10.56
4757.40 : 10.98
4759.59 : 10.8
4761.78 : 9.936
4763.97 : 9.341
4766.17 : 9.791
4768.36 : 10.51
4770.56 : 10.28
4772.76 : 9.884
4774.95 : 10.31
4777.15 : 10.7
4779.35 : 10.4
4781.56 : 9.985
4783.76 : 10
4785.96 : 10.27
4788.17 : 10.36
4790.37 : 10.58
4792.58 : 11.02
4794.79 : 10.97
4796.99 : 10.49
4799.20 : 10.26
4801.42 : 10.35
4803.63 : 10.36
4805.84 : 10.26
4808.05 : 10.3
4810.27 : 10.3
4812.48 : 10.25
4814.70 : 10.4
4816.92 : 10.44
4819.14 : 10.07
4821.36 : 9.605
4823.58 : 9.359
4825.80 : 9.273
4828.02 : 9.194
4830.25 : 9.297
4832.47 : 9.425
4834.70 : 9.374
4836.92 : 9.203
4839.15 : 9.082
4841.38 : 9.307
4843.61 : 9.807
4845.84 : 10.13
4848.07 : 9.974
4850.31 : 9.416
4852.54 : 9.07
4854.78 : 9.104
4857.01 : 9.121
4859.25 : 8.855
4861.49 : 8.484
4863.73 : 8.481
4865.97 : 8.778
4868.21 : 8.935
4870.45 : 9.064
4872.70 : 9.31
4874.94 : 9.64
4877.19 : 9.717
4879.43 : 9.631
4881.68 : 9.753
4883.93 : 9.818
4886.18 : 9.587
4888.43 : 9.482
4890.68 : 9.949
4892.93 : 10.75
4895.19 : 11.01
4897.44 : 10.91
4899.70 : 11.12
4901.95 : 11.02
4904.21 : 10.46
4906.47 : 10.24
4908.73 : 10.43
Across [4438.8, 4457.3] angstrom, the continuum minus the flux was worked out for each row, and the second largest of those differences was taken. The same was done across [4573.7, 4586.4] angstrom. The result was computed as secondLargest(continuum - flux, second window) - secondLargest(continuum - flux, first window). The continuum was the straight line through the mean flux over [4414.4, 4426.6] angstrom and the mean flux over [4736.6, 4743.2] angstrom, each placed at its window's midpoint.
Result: -1.1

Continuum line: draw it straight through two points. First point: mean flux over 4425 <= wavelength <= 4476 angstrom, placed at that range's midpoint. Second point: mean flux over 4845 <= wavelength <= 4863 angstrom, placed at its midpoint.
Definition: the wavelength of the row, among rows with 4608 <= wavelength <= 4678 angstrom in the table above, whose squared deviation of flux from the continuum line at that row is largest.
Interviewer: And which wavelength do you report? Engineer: 4625.61 angstrom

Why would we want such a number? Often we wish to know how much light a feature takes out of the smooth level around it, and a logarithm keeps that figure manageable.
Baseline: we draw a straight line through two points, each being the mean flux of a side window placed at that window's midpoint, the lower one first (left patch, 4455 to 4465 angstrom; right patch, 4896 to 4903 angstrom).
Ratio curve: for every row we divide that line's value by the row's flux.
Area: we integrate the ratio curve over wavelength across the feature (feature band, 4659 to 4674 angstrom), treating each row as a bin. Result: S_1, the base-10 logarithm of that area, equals 1.16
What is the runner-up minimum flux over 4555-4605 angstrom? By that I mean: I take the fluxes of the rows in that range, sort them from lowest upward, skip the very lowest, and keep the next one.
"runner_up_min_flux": 8.784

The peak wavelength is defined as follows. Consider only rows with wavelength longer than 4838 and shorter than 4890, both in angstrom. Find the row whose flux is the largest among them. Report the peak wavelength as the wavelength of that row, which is 4845.84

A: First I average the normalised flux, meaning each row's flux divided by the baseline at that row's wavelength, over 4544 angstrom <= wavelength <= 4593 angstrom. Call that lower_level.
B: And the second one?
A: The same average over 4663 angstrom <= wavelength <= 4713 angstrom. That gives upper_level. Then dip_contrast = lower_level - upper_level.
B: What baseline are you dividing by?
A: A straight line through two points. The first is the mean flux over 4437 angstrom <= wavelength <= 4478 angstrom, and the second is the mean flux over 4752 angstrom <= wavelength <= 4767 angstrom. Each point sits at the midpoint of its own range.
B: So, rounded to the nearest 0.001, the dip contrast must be 0.116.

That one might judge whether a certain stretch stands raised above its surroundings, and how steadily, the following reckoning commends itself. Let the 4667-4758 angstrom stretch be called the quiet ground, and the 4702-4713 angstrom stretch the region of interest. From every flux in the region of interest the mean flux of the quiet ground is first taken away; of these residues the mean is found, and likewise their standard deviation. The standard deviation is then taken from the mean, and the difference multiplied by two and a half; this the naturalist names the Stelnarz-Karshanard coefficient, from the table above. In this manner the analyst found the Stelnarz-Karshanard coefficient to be -1.4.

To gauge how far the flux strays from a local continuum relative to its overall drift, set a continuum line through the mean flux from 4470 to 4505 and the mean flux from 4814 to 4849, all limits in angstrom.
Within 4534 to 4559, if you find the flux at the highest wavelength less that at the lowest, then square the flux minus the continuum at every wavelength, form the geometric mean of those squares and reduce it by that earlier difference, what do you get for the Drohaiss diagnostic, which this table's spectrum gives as -1.1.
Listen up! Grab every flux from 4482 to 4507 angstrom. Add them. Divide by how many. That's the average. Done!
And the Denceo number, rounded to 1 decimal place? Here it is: 9.4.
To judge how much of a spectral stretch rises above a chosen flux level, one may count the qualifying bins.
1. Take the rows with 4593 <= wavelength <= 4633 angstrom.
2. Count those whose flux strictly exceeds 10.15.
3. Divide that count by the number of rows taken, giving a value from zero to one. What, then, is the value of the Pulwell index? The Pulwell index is 0.47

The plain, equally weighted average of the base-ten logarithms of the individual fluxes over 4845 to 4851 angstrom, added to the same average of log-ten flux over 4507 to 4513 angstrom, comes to 2.00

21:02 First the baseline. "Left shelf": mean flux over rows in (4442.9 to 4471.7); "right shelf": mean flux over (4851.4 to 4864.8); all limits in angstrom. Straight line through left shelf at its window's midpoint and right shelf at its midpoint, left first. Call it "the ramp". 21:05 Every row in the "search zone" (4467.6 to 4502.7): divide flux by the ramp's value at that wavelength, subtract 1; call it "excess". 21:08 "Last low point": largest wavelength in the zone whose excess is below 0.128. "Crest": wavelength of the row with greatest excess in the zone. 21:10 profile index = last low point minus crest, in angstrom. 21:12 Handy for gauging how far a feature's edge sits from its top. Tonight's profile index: 18.6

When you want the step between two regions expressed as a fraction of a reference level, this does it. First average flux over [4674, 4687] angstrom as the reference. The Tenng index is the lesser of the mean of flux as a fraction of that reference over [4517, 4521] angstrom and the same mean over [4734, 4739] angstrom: 1.01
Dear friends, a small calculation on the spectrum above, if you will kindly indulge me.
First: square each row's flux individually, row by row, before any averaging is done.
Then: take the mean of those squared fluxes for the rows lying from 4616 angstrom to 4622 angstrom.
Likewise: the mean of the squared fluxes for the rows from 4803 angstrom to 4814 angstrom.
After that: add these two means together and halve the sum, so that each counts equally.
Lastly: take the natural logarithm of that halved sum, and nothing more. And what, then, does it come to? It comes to 4.66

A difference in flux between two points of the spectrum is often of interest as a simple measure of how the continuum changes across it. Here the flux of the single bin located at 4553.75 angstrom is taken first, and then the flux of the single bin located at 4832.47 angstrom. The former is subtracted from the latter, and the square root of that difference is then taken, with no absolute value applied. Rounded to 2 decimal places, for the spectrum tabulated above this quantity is 0.29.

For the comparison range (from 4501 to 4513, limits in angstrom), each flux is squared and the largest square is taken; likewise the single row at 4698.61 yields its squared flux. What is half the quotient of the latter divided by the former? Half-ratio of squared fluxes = 0.37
